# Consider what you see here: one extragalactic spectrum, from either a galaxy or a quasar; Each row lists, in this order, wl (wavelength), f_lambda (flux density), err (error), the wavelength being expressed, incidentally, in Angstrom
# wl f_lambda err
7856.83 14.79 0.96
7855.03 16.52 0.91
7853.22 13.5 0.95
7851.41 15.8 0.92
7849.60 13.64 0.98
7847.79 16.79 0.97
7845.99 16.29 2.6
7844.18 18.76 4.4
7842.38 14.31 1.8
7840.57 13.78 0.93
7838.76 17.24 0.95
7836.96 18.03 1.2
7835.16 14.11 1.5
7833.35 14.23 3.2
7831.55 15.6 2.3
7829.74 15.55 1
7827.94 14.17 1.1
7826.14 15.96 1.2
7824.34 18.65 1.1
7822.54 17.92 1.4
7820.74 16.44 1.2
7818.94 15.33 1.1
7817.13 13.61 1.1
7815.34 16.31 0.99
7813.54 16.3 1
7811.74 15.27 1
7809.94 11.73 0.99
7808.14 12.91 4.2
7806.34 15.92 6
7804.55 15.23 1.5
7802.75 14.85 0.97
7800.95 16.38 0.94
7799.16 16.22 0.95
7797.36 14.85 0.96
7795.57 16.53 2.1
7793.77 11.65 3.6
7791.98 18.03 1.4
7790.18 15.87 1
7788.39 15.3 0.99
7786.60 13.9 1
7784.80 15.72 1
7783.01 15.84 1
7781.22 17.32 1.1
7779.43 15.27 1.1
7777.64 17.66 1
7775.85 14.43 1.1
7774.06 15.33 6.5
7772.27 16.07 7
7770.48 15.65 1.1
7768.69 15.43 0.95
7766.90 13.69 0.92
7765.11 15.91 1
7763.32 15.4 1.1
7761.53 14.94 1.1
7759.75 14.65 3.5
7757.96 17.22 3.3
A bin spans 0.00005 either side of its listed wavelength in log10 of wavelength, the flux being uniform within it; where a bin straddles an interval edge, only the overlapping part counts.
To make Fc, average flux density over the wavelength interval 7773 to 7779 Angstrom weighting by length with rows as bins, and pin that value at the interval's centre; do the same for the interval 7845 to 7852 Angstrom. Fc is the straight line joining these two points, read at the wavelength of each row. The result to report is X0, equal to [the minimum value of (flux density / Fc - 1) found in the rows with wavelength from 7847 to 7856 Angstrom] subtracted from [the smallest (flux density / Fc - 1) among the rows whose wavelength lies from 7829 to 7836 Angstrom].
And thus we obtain 0.04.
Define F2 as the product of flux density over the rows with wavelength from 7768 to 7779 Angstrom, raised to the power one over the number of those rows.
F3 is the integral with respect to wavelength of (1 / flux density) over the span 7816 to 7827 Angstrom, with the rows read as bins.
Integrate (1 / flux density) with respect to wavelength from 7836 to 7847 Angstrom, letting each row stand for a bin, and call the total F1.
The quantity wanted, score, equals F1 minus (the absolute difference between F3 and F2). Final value -14.37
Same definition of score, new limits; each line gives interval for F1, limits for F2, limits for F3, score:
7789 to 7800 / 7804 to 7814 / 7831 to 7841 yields -13.09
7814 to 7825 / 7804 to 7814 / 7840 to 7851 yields -13.07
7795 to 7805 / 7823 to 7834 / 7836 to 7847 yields -14.31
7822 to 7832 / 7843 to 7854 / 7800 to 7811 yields -14.30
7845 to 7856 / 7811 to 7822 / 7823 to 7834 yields -14.09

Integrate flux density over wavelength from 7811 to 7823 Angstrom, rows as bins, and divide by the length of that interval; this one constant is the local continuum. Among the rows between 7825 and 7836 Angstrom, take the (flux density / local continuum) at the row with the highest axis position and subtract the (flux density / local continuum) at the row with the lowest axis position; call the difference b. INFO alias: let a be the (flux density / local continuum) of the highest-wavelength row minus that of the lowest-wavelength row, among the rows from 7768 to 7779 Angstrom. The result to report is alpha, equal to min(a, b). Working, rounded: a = 0.14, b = -0.12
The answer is -0.117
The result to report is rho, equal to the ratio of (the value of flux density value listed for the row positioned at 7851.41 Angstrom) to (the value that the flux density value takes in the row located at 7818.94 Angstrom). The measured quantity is 1.03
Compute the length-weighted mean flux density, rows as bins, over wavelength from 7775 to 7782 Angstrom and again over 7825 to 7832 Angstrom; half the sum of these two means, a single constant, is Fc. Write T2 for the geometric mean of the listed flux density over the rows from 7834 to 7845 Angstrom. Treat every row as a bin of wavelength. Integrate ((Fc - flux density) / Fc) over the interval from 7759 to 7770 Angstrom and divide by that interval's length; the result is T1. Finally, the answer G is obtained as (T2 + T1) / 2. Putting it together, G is 7.98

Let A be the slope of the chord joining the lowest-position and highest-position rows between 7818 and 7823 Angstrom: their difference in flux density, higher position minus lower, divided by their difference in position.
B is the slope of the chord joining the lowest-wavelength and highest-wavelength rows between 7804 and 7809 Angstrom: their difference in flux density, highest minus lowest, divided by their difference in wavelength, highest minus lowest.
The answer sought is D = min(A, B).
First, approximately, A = 0.7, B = -0.65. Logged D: -0.65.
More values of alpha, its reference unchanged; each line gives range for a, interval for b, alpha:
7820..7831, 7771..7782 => -0.056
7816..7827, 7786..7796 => 0.149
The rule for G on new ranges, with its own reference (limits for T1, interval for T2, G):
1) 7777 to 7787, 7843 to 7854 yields 7.84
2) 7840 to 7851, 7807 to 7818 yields 7.13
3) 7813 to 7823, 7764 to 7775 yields 7.66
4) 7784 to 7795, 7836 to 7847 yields 8.17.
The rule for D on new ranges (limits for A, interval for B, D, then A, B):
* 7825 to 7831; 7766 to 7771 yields -0.11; -0.1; 0.55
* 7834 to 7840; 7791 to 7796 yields -0.42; 0.9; -0.42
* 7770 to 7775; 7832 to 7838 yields -0.09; -0.1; 1.05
